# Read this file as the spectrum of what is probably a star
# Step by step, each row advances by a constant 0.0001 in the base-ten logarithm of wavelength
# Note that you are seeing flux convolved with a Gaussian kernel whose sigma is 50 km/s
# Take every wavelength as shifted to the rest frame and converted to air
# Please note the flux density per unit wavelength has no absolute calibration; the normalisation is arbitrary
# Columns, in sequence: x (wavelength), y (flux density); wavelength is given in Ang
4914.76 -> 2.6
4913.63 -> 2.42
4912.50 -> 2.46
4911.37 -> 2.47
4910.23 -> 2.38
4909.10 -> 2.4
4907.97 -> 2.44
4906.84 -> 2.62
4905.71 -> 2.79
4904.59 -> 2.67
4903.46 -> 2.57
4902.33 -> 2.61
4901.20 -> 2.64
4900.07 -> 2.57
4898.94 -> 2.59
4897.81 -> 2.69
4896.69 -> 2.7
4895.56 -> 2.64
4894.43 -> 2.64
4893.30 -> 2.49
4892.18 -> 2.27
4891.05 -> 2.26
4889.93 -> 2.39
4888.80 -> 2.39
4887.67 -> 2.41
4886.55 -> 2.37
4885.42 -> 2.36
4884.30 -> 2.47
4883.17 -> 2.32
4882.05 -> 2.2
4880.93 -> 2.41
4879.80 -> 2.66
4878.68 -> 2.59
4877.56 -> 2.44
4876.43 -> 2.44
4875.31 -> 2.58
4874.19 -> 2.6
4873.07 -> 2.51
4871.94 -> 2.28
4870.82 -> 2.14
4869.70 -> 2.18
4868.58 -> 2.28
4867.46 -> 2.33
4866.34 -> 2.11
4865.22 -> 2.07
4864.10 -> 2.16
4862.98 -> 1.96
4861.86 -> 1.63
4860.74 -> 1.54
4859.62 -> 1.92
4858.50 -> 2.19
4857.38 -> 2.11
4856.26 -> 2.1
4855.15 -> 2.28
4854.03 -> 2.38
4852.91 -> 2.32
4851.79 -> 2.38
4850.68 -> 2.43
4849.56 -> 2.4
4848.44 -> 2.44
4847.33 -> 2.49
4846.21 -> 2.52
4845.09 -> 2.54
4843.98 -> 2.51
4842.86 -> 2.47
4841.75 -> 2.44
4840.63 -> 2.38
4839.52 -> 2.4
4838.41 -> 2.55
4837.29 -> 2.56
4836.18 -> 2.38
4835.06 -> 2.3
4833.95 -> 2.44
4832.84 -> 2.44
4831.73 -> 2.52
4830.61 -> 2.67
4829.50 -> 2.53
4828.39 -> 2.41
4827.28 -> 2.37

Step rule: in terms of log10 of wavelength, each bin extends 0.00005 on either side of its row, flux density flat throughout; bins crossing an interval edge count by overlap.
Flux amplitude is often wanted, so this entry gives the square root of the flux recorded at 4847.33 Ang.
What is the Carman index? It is 1.58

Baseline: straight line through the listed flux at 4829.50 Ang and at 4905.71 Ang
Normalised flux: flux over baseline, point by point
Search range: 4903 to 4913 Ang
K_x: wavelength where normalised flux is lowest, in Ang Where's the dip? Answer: 4910.23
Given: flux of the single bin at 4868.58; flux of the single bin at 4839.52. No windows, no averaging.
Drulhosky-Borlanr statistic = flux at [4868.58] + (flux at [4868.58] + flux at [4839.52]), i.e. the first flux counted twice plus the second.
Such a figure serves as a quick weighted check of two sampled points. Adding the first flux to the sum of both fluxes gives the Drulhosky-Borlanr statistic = 6.96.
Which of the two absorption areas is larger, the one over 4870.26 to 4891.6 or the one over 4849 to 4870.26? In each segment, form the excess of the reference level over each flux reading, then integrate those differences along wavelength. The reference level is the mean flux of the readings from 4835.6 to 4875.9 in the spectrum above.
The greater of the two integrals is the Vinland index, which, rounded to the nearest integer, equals 3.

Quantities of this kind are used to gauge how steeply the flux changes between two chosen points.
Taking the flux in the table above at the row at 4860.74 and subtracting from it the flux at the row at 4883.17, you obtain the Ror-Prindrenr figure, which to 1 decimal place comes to -0.8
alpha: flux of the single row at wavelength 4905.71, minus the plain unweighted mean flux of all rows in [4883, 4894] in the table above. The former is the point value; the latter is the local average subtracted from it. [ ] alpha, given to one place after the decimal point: 0.4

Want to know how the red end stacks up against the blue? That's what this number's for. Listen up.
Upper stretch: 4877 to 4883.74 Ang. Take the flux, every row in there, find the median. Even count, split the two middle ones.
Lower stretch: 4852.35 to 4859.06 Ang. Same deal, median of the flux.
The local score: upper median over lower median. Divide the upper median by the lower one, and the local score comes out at 1.09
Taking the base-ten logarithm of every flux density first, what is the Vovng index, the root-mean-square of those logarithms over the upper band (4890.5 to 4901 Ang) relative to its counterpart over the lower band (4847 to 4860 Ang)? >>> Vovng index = 1.13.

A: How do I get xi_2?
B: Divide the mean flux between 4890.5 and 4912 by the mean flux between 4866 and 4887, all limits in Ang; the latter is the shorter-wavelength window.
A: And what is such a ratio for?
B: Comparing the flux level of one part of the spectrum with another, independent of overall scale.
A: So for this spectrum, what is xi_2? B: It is 1.07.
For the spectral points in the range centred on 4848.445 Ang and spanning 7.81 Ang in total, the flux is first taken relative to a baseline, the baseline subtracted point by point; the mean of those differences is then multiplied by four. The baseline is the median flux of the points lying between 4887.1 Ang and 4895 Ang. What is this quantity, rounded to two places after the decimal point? 0.27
